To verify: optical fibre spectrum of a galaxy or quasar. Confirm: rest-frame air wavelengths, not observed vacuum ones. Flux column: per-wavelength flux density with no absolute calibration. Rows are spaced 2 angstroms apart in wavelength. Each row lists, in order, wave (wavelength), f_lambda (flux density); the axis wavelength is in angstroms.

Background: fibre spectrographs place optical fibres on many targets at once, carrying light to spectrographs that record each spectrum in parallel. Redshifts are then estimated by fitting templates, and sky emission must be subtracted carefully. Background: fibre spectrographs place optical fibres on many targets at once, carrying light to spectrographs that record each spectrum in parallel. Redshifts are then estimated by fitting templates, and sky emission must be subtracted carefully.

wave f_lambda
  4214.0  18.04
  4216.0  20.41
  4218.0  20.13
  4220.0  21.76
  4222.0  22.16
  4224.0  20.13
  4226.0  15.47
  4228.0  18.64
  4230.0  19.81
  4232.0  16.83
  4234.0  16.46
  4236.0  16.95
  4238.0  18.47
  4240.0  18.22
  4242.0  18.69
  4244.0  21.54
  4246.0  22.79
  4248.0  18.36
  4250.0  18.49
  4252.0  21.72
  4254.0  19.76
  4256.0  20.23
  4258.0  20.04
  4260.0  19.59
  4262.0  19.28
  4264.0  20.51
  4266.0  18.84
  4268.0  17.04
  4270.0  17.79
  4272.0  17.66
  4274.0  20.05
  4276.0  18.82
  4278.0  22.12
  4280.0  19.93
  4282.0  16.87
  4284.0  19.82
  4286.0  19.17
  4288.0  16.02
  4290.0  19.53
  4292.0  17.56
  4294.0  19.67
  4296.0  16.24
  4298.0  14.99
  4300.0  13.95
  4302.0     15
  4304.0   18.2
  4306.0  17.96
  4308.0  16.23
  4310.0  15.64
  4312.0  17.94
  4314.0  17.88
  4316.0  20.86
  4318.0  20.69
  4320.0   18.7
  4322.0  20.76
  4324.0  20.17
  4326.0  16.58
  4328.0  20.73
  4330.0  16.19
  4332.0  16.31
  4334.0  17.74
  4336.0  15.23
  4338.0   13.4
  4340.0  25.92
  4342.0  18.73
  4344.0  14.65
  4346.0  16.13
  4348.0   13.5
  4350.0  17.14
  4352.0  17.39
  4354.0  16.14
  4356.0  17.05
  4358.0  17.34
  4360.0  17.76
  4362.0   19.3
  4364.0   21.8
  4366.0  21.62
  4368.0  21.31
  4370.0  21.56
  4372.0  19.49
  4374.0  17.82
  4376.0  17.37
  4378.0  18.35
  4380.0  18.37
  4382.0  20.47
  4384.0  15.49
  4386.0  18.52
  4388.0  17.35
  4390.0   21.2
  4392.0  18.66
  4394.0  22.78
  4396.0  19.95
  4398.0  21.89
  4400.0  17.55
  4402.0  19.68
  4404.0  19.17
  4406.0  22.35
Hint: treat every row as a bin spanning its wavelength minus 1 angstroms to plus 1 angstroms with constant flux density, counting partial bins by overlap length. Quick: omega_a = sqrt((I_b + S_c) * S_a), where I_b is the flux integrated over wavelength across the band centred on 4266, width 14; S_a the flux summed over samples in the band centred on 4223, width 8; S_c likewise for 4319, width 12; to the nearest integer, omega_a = 174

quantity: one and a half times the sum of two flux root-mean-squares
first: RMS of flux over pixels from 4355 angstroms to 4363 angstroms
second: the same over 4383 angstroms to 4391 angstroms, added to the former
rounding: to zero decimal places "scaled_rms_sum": 54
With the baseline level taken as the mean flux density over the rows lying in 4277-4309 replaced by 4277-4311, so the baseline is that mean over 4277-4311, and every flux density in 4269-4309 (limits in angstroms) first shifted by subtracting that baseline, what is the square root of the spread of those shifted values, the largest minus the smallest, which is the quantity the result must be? 2.9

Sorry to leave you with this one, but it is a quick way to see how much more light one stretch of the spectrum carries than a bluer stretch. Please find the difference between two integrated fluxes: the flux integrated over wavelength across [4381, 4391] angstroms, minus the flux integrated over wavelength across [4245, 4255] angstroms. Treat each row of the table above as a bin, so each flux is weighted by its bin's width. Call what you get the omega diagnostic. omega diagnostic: -16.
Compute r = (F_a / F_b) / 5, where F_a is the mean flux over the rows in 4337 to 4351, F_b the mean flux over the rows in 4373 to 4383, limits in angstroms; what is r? 0.185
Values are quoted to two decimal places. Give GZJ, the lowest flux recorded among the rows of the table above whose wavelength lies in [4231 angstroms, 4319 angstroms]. 13.95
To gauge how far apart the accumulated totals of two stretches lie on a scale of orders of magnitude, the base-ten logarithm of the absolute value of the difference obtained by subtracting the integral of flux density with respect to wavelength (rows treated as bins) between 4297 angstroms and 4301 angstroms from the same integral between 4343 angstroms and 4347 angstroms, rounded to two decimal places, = 0.57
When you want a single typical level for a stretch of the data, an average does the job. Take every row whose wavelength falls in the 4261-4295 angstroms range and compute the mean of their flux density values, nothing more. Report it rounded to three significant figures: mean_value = 18.9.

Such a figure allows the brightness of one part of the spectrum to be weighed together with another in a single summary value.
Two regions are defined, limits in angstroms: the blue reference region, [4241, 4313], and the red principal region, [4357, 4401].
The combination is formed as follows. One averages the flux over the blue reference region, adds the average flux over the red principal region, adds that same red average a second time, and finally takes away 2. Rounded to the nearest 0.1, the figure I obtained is 55.3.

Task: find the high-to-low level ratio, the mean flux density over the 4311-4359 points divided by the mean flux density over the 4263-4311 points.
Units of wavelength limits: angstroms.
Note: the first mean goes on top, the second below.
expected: 0.99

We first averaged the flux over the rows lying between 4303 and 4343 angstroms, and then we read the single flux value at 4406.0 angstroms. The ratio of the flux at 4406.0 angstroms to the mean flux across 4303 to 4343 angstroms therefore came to 1.22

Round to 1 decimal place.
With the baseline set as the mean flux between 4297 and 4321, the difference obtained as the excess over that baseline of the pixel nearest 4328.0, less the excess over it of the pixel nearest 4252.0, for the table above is -1.0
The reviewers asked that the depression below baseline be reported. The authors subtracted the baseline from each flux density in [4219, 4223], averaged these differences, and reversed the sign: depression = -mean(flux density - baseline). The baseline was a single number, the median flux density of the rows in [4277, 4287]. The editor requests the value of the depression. -2.1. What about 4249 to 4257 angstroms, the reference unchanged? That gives -0.2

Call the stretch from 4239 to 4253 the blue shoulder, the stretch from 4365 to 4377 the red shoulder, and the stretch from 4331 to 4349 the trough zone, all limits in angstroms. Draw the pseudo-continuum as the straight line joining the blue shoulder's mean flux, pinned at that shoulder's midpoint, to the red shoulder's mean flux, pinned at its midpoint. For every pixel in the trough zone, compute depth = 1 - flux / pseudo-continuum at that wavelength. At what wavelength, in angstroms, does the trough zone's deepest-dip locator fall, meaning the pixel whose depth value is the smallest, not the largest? 4340.0 angstroms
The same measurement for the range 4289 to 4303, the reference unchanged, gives 4294.0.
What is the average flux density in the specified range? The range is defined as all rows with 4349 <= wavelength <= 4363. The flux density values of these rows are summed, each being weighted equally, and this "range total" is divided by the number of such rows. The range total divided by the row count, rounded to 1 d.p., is 17.4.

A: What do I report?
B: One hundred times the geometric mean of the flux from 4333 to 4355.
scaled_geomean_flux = 1663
